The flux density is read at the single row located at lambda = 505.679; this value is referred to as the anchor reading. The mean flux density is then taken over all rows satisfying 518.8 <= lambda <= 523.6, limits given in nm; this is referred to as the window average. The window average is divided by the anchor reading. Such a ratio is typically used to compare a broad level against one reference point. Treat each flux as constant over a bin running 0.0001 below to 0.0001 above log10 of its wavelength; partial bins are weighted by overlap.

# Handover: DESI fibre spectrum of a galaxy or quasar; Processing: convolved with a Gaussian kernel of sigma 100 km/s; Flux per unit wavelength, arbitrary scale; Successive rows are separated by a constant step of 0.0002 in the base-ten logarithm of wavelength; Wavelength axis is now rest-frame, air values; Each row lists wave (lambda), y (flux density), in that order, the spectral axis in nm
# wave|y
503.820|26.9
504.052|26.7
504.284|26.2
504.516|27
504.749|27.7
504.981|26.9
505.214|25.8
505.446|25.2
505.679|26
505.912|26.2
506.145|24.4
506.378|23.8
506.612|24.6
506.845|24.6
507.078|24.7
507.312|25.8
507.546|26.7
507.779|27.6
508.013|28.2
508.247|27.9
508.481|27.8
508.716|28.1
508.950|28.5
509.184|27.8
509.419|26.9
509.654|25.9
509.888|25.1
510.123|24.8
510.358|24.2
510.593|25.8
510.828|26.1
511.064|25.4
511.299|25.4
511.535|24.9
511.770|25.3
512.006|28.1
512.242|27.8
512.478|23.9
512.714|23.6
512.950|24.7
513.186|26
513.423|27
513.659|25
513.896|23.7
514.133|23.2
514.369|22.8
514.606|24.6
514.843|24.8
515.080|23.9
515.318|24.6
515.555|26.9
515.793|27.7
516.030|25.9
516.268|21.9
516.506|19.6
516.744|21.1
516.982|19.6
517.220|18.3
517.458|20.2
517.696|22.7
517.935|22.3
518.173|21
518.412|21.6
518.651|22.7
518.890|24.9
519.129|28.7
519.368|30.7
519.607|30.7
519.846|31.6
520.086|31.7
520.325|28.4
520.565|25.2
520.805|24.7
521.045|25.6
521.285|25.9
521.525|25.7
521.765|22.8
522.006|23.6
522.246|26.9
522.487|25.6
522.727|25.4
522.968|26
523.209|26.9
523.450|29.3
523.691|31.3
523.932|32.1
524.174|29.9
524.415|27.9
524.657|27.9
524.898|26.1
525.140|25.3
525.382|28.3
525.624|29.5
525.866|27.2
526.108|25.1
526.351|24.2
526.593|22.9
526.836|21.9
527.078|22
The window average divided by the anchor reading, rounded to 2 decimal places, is 1.04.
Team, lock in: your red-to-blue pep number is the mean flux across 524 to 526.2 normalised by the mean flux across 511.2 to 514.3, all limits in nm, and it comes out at 1.09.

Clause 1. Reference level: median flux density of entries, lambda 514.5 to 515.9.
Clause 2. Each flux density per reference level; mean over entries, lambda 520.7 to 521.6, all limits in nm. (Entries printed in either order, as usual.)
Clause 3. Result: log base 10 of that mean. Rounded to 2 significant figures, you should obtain 0.013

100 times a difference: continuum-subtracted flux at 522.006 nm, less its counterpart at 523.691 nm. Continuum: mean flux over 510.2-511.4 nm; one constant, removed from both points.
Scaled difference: -770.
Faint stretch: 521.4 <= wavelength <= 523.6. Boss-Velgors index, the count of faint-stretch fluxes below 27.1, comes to 8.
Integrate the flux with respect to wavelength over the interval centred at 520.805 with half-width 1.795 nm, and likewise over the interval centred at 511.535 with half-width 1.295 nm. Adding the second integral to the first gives 164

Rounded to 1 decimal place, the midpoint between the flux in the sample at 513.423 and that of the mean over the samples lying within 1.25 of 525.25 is 27.1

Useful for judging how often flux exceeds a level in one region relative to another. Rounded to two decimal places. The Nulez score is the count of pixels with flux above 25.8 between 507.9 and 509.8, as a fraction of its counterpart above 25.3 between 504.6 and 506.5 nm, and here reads 1.60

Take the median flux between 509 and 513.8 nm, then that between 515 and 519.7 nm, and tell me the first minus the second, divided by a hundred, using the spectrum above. 0.027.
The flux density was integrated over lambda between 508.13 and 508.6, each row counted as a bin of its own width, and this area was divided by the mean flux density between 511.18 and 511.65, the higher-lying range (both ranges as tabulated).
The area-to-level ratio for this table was 0.52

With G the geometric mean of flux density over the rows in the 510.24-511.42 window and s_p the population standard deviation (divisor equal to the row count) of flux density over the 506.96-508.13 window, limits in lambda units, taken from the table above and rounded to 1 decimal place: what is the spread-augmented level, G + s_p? 26.6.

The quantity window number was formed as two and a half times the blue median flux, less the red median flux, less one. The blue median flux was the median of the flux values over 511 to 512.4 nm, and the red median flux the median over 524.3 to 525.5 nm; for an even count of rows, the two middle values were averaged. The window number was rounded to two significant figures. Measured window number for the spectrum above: 35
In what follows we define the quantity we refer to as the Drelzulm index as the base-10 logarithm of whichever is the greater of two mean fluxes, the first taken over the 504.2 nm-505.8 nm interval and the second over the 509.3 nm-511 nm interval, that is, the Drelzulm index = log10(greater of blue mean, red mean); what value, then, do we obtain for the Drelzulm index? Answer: 1.42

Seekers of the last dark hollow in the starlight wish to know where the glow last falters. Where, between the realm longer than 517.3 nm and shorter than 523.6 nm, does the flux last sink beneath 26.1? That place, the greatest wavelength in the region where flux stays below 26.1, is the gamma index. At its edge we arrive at 522.968 nm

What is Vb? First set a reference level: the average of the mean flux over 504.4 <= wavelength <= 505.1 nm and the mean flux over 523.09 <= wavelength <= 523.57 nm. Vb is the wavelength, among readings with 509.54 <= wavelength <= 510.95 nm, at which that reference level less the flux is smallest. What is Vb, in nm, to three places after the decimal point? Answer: 510.828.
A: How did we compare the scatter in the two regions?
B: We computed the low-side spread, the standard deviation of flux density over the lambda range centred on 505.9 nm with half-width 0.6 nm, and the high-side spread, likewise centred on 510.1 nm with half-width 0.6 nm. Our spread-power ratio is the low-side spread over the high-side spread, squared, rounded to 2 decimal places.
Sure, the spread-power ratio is 2.09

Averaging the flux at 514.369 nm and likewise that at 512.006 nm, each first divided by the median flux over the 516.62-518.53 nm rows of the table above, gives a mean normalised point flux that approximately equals 1.21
